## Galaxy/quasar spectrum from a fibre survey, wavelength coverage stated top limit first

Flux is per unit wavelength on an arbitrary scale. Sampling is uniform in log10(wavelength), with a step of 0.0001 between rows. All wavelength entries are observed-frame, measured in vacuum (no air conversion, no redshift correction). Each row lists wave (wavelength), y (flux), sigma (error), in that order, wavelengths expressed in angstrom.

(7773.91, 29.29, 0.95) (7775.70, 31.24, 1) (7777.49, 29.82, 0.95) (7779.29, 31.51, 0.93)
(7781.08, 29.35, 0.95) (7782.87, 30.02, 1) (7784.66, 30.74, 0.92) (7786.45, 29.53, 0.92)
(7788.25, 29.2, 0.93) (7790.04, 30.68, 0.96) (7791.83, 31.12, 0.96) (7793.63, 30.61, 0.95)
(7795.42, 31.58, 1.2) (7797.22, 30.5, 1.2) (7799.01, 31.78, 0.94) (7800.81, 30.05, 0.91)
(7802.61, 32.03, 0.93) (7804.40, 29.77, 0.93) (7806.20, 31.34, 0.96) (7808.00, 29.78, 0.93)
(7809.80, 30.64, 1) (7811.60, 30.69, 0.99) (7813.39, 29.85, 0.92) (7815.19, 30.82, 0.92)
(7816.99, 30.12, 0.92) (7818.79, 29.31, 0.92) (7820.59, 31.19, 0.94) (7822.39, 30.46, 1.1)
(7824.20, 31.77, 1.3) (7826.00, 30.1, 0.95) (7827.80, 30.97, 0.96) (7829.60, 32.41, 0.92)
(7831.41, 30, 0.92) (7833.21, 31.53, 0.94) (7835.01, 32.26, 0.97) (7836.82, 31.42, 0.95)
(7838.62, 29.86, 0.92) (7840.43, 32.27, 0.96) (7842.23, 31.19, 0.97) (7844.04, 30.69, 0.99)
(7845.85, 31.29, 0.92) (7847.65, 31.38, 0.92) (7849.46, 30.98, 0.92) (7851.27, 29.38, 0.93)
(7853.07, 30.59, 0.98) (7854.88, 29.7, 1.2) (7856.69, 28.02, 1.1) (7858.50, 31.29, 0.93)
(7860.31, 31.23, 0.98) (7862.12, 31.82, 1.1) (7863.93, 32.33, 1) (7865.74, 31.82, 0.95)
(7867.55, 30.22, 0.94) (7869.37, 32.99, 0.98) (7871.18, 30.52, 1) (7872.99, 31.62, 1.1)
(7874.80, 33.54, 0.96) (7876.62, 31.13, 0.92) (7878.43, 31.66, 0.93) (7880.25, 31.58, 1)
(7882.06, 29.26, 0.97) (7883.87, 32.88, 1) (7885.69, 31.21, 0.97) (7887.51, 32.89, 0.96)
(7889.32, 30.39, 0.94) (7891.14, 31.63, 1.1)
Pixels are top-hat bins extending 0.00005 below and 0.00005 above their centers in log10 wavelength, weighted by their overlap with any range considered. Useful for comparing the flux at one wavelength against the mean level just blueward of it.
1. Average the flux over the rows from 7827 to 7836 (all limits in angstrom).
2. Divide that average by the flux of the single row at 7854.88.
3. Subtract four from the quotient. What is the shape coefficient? -2.94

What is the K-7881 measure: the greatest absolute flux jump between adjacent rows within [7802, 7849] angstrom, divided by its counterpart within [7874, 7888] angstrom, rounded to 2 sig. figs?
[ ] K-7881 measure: 0.67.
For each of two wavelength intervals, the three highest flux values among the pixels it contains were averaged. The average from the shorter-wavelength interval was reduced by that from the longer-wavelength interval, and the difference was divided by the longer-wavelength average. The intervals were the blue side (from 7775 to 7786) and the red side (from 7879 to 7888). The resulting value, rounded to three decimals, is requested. -0.040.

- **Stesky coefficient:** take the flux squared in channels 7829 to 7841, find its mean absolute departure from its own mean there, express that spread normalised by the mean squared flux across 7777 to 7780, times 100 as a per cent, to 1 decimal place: 5.5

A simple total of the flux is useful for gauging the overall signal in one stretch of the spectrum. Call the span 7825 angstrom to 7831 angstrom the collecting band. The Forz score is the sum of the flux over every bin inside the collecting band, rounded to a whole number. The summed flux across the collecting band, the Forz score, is 93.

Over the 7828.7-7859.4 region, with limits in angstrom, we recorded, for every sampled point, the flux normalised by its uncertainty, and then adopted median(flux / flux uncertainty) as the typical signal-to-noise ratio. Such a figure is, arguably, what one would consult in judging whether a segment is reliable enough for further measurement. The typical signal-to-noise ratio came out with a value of 33.1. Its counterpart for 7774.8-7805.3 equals 32.0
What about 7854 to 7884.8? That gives 32.1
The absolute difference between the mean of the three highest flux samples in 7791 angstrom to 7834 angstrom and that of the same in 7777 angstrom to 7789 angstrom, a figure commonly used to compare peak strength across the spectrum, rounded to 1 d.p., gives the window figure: 1.3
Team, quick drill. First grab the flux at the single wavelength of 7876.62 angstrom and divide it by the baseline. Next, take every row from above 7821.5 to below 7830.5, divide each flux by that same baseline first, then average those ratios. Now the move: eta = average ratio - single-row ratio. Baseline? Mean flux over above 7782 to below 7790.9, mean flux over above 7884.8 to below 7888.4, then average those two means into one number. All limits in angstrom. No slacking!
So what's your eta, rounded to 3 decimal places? 0.000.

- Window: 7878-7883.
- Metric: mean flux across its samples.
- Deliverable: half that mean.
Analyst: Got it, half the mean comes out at 15.4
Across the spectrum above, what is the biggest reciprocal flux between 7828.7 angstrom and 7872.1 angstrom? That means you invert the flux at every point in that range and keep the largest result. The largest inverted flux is 0.0357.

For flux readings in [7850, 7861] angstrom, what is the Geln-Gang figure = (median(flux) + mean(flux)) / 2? 30.1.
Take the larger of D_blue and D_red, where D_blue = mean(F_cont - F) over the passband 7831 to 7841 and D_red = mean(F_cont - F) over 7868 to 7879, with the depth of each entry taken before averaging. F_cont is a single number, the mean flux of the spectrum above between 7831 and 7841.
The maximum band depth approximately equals 0.00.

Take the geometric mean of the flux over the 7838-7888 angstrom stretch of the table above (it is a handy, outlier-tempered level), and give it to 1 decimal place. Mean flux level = 31.2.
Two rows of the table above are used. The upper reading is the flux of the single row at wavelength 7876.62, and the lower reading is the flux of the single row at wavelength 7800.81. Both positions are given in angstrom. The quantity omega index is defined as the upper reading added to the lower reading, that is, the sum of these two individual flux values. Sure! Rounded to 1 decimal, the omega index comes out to 61.2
